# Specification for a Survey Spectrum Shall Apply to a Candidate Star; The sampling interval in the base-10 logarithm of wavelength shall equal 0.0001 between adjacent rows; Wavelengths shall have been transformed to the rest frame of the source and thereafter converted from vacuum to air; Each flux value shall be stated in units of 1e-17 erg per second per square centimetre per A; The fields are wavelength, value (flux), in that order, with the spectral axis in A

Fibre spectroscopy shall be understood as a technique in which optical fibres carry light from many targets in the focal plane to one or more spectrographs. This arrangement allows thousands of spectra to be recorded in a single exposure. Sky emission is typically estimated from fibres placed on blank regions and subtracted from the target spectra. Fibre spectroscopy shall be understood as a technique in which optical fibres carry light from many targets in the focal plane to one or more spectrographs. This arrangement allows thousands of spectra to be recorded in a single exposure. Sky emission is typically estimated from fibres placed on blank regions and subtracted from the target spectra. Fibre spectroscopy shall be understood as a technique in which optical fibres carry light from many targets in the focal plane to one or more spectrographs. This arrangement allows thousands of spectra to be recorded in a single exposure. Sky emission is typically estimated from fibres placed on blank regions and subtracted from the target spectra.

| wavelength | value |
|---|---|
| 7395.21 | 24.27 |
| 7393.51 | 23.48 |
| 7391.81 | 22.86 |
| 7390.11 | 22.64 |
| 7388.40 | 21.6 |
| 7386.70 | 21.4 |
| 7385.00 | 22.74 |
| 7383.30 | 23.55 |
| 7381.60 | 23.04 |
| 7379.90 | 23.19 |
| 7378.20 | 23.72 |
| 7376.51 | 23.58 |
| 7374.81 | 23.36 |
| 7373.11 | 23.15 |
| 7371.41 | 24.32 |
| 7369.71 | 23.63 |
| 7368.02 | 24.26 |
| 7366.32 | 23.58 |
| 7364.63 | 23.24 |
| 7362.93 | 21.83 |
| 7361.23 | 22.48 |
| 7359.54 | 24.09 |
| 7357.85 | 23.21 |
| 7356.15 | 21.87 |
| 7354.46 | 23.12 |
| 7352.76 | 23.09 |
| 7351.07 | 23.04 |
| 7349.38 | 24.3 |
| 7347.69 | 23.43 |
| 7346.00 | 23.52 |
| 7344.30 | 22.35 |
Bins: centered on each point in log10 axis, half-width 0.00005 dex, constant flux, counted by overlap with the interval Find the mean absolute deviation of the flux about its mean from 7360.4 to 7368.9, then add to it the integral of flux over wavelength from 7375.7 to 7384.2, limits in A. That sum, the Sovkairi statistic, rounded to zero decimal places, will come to 200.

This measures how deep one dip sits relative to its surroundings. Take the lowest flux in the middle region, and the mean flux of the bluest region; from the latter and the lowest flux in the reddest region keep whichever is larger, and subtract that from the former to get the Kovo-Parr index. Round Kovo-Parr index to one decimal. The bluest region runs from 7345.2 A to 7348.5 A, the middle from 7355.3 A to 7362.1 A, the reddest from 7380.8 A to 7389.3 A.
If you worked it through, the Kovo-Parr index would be -1.6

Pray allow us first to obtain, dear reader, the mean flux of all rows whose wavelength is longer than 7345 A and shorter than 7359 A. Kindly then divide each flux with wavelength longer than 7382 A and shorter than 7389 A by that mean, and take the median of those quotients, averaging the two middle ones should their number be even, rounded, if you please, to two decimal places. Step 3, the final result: 0.96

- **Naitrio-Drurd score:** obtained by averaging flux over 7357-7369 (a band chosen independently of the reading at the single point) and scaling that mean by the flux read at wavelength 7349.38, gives 565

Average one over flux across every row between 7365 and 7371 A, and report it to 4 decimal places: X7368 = 0.0420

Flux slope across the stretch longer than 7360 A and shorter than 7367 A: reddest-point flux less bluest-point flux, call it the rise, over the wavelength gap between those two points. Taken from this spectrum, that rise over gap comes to 0.22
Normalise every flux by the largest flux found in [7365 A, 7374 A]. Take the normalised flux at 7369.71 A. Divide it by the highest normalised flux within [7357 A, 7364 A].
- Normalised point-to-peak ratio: 0.981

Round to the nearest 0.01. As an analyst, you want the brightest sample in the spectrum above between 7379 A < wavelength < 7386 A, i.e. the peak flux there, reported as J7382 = 23.55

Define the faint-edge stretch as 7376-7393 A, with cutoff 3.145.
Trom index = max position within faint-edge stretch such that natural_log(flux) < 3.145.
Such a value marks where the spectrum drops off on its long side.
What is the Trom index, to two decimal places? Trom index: 7391.81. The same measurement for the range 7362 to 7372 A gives 7362.93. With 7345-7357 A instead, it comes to 7356.15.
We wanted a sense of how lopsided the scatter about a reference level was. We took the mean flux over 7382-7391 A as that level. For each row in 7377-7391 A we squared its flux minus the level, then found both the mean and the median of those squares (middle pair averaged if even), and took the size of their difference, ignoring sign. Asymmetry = 0.12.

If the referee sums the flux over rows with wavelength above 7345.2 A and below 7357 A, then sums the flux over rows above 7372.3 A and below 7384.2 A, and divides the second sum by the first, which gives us 1.01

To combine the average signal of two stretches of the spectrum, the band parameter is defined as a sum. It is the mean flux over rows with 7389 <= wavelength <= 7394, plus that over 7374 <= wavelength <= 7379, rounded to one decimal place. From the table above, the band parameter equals 46.5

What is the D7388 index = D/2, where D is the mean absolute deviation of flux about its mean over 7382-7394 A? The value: 0.32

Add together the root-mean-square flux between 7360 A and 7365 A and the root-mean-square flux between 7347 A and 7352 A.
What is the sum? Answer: 46.12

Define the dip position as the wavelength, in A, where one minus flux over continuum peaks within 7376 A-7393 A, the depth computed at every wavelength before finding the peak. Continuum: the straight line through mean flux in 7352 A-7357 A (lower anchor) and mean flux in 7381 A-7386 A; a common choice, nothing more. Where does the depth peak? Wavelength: 7386.70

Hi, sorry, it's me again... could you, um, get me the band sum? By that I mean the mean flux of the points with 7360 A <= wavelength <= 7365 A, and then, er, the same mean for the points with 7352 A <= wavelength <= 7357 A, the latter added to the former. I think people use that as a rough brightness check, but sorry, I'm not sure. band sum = 45.21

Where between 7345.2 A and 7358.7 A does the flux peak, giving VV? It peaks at 7349.38 A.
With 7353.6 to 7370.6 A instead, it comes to 7368.02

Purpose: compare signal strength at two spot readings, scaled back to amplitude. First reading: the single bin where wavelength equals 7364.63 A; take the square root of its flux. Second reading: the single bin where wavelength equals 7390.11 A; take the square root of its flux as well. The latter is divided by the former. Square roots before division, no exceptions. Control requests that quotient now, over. 0.99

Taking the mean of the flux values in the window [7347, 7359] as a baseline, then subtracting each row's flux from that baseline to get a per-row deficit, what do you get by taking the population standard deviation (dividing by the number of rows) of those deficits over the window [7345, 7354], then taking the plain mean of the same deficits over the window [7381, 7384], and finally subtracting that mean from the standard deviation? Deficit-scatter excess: 0.6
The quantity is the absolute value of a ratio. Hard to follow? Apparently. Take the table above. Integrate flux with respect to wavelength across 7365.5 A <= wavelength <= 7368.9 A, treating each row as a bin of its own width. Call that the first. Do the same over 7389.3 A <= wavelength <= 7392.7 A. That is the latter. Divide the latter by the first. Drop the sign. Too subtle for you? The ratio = 0.95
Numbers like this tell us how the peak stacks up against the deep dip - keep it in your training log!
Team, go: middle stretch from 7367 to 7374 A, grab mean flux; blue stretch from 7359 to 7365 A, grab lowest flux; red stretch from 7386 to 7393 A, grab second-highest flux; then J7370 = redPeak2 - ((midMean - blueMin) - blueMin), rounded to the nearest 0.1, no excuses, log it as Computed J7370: 42.5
